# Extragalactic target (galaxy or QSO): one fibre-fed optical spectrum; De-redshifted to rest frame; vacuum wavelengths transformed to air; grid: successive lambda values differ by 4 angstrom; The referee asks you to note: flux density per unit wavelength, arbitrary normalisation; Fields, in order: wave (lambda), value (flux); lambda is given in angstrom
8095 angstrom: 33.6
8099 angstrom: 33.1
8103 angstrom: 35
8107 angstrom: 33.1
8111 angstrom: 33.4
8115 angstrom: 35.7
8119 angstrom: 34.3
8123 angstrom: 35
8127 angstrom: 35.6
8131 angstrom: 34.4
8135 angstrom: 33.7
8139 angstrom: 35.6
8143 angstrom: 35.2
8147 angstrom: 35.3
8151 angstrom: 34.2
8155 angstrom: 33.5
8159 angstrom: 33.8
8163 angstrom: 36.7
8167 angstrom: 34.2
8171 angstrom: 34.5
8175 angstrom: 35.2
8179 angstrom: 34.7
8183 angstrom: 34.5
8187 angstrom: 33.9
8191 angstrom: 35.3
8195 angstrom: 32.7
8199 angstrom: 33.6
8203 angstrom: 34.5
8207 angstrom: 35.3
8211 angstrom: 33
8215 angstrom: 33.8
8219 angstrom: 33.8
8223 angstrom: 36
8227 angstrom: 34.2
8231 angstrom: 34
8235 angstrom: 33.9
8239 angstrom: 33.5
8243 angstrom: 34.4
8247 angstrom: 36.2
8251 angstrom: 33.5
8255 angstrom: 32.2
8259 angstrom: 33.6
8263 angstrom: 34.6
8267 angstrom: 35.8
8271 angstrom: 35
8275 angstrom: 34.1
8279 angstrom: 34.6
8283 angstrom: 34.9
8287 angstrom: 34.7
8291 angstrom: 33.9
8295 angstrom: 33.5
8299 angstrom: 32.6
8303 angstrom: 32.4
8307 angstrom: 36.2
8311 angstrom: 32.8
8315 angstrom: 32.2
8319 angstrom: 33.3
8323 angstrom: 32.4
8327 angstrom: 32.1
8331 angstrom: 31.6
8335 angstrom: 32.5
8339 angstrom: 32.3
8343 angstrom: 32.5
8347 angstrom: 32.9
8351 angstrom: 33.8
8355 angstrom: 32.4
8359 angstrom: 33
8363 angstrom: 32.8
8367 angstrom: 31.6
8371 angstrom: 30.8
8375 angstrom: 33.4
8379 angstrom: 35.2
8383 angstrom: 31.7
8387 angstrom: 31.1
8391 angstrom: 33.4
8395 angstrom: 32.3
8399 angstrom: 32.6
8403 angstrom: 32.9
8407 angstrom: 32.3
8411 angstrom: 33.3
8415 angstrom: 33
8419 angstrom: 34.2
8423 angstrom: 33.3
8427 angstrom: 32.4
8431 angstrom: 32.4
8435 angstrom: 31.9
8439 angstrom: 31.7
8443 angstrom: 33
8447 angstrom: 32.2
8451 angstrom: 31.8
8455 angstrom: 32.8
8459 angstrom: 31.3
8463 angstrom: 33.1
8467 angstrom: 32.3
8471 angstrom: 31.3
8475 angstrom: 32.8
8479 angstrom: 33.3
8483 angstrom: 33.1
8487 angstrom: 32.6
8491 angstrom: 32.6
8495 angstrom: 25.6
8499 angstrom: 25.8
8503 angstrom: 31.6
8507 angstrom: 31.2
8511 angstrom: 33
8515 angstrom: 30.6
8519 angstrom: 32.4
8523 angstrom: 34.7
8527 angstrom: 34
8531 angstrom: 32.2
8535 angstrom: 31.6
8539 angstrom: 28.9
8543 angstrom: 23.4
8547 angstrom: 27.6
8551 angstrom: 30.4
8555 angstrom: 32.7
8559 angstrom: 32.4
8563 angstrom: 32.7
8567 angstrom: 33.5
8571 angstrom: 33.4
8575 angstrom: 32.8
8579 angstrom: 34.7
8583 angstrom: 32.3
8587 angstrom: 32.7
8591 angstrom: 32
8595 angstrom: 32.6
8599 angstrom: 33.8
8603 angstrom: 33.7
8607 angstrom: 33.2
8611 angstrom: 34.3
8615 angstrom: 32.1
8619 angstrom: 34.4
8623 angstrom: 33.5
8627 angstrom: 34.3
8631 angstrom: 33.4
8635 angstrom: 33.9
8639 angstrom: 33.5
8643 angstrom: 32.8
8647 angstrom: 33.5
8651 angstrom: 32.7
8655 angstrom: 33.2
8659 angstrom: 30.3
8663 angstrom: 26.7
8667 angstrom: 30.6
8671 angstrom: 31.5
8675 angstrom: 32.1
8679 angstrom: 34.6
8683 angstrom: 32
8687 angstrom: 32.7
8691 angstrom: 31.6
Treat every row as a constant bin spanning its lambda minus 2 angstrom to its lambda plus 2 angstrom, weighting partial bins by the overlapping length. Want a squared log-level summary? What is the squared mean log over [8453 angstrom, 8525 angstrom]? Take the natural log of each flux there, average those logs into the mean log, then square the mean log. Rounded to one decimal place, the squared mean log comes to 11.9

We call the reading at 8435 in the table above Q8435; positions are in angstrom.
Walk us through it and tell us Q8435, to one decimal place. 31.9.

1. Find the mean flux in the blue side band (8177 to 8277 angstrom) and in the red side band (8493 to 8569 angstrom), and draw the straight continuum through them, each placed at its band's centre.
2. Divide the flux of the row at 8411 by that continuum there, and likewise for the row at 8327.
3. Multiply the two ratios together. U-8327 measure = 1.01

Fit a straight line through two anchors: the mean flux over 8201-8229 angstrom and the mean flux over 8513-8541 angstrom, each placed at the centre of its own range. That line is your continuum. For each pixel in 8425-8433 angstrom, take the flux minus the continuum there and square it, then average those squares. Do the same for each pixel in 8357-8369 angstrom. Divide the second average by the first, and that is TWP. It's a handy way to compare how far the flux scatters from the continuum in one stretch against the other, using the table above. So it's 6.8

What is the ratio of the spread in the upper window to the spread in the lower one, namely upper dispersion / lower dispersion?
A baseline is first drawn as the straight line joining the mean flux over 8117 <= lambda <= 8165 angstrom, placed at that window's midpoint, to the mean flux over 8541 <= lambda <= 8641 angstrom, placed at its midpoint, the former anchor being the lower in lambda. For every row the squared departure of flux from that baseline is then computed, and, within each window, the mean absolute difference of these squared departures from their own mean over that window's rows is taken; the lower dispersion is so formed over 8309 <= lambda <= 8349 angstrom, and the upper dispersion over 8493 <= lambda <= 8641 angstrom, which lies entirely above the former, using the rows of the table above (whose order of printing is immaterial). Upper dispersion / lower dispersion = 11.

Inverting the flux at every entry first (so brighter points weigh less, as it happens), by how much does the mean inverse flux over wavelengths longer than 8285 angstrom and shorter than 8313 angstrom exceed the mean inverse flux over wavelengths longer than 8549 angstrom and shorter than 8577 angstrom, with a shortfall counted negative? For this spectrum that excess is -0.0011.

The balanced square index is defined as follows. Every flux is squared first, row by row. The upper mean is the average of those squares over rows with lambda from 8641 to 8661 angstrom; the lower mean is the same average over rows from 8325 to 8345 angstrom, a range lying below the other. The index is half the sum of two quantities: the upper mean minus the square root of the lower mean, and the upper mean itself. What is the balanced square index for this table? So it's 1041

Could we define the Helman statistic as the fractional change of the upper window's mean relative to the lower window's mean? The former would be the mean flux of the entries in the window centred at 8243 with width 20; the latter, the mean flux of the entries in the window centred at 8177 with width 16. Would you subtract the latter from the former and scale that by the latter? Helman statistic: -0.01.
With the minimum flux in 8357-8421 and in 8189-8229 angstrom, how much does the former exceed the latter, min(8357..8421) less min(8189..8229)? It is -1.9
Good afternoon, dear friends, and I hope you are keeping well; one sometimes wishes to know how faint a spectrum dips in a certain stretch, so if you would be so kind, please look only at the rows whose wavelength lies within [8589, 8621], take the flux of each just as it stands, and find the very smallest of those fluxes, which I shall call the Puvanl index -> 32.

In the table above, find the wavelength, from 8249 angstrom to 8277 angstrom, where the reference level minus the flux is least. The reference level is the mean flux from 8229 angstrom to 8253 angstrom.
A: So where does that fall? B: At 8267 angstrom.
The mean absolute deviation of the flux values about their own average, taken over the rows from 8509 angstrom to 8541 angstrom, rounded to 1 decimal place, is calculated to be 1.4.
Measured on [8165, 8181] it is 0.3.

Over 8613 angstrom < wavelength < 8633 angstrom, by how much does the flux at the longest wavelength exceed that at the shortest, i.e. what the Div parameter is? 1.3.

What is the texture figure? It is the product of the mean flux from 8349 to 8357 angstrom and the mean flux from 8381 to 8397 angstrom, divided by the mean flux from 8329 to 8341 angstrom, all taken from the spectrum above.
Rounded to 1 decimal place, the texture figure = 33.1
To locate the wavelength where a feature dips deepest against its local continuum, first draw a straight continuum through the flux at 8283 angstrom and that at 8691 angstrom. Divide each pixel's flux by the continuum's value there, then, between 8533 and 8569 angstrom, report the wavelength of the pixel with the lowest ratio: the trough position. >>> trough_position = 8543 angstrom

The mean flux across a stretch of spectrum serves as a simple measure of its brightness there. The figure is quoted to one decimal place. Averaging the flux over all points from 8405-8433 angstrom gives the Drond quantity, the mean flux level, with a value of 33.0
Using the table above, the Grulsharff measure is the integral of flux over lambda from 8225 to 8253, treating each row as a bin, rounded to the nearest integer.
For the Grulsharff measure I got 959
